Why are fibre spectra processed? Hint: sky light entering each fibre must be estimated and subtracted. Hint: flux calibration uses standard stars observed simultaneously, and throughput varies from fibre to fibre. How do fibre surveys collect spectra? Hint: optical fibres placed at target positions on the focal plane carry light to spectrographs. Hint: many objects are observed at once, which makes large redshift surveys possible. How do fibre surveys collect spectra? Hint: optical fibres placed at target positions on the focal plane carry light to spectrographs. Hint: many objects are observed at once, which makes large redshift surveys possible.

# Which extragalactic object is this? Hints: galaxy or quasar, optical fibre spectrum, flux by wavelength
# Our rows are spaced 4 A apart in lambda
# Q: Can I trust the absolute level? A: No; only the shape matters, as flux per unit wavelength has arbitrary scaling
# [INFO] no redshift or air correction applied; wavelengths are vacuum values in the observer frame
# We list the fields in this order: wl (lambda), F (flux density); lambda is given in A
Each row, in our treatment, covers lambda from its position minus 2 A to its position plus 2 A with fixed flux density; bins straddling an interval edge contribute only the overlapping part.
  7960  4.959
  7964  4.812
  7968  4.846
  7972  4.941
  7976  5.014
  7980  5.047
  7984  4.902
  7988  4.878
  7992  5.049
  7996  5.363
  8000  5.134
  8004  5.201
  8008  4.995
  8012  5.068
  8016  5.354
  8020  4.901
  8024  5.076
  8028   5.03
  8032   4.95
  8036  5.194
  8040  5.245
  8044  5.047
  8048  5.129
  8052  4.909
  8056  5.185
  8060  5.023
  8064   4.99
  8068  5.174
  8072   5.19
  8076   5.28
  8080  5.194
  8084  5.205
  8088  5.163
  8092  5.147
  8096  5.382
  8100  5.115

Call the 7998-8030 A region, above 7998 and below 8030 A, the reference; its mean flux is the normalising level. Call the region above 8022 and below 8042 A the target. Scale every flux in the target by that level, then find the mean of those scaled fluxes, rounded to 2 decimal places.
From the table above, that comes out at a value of 1.00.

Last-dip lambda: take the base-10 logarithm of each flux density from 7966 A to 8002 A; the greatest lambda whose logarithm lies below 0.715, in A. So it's 8000 A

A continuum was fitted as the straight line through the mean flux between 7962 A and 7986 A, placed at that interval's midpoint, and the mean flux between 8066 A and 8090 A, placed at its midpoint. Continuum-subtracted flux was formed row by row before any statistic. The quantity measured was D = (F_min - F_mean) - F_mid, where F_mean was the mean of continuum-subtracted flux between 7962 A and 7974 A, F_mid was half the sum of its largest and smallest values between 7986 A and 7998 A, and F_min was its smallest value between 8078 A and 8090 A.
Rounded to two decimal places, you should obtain -0.17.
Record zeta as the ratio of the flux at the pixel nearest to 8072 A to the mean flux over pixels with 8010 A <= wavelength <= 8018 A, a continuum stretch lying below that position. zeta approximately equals 1.00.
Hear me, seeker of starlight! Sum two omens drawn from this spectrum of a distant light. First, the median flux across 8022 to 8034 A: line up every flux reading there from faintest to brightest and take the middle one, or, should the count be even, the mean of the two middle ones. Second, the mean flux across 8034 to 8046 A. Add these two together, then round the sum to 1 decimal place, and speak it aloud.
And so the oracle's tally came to 10.2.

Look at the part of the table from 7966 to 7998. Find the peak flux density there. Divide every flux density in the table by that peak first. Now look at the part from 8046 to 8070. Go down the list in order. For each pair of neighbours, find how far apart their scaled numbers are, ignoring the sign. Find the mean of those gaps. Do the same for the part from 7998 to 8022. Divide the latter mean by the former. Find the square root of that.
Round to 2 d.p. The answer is 1.11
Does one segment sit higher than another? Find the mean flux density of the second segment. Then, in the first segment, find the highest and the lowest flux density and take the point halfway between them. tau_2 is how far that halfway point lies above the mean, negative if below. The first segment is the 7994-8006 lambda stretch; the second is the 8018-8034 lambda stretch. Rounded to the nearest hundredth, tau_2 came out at 0.26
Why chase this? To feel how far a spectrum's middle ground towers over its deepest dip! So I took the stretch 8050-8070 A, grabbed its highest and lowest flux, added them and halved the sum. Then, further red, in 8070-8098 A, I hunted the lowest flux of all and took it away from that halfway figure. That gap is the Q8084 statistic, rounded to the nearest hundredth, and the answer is -0.10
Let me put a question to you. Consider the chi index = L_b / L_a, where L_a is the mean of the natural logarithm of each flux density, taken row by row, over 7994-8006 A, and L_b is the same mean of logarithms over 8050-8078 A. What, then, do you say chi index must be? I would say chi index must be 0.985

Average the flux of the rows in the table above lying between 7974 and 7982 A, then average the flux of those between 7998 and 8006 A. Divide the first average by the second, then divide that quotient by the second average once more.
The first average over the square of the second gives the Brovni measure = 0.188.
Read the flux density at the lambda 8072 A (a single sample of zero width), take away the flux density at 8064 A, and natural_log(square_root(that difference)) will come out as -0.80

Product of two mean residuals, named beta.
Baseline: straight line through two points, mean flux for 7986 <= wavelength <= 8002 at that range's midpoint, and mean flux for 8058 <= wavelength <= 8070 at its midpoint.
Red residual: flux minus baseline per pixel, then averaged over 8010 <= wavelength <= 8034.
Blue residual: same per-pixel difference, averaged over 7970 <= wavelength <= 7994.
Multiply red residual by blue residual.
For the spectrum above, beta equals 0.0036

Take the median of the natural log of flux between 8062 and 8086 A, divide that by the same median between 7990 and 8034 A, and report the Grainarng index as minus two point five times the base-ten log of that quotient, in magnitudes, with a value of -0.0161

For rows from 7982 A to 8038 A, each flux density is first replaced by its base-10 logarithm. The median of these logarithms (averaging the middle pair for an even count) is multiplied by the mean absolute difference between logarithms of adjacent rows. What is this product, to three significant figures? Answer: 0.0109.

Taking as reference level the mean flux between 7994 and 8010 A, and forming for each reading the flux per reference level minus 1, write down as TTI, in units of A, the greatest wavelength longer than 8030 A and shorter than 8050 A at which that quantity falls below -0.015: 8044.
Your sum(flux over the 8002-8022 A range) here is 26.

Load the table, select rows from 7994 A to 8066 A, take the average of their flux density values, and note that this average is 5.10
